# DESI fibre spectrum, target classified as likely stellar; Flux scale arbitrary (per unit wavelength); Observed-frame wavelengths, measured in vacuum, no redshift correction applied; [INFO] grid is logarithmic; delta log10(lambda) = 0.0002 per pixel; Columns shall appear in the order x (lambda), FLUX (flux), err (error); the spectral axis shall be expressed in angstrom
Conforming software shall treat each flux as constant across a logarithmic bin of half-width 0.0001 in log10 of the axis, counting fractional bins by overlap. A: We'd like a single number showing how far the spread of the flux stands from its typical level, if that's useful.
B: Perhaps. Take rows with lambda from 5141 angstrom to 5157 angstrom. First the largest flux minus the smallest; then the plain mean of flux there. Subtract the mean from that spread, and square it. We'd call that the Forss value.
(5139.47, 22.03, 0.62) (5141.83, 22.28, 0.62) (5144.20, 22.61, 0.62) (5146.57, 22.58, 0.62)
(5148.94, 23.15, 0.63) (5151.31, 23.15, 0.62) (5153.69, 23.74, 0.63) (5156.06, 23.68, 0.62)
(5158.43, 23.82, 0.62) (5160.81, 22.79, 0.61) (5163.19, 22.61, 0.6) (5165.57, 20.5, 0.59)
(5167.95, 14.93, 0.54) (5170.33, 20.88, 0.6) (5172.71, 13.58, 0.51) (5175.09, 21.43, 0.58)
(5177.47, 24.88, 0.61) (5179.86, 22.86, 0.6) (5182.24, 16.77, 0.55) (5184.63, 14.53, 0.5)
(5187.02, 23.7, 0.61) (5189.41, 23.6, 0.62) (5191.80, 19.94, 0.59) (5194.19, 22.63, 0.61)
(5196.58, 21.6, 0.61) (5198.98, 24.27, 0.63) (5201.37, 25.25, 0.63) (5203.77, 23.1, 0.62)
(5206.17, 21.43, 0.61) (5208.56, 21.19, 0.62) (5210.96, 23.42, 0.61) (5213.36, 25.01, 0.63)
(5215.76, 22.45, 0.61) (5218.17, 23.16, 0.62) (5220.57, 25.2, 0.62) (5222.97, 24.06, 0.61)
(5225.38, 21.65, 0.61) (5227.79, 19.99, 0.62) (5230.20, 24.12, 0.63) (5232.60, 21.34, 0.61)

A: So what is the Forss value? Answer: 465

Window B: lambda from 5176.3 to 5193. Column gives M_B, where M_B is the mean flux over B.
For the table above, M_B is 20.9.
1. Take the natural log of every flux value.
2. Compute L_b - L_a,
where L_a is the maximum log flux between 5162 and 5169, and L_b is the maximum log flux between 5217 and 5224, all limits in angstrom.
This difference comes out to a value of 0.108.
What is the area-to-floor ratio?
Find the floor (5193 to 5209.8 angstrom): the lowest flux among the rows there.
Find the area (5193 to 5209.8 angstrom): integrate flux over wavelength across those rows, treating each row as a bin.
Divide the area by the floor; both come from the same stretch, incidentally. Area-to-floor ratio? 18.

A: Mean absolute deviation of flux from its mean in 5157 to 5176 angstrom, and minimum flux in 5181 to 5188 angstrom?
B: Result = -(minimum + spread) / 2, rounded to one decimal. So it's -8.7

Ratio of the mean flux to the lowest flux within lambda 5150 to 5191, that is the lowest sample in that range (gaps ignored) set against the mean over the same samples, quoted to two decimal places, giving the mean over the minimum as 1.55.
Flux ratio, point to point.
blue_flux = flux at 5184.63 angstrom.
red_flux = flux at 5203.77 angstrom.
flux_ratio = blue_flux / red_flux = 0.63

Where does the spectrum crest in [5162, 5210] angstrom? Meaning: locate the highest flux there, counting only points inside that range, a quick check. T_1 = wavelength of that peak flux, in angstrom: 5201.37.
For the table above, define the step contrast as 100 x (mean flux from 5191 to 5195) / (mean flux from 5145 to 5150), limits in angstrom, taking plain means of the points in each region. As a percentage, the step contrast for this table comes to 93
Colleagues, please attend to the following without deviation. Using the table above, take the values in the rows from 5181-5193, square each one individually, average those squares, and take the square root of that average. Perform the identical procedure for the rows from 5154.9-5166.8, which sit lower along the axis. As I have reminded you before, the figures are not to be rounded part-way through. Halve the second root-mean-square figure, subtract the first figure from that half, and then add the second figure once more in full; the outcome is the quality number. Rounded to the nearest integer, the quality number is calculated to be 14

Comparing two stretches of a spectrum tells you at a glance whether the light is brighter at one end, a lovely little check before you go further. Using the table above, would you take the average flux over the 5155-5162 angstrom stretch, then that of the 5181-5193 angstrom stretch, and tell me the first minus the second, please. 4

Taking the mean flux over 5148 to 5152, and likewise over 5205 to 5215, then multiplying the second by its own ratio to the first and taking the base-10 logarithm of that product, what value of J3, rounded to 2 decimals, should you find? 1.35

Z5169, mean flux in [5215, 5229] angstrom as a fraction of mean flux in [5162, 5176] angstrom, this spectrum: 1.20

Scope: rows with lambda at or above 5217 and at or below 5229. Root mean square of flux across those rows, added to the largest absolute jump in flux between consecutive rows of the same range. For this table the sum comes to 25.3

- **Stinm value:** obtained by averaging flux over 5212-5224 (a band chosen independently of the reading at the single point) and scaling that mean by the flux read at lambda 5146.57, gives 541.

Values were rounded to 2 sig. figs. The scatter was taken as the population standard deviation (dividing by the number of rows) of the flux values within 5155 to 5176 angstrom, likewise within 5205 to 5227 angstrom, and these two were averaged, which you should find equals 2.5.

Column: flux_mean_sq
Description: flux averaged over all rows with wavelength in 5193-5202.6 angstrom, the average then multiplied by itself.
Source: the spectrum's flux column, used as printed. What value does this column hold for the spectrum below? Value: 549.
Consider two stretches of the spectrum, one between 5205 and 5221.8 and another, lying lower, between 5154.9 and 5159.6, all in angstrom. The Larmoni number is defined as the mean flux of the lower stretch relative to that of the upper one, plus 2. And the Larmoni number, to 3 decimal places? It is 3.027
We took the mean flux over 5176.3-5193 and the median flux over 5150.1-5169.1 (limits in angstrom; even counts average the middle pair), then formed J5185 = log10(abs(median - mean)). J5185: 0.3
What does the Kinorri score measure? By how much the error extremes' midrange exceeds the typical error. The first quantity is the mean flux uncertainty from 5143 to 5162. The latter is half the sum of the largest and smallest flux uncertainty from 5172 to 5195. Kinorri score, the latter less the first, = -0.06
